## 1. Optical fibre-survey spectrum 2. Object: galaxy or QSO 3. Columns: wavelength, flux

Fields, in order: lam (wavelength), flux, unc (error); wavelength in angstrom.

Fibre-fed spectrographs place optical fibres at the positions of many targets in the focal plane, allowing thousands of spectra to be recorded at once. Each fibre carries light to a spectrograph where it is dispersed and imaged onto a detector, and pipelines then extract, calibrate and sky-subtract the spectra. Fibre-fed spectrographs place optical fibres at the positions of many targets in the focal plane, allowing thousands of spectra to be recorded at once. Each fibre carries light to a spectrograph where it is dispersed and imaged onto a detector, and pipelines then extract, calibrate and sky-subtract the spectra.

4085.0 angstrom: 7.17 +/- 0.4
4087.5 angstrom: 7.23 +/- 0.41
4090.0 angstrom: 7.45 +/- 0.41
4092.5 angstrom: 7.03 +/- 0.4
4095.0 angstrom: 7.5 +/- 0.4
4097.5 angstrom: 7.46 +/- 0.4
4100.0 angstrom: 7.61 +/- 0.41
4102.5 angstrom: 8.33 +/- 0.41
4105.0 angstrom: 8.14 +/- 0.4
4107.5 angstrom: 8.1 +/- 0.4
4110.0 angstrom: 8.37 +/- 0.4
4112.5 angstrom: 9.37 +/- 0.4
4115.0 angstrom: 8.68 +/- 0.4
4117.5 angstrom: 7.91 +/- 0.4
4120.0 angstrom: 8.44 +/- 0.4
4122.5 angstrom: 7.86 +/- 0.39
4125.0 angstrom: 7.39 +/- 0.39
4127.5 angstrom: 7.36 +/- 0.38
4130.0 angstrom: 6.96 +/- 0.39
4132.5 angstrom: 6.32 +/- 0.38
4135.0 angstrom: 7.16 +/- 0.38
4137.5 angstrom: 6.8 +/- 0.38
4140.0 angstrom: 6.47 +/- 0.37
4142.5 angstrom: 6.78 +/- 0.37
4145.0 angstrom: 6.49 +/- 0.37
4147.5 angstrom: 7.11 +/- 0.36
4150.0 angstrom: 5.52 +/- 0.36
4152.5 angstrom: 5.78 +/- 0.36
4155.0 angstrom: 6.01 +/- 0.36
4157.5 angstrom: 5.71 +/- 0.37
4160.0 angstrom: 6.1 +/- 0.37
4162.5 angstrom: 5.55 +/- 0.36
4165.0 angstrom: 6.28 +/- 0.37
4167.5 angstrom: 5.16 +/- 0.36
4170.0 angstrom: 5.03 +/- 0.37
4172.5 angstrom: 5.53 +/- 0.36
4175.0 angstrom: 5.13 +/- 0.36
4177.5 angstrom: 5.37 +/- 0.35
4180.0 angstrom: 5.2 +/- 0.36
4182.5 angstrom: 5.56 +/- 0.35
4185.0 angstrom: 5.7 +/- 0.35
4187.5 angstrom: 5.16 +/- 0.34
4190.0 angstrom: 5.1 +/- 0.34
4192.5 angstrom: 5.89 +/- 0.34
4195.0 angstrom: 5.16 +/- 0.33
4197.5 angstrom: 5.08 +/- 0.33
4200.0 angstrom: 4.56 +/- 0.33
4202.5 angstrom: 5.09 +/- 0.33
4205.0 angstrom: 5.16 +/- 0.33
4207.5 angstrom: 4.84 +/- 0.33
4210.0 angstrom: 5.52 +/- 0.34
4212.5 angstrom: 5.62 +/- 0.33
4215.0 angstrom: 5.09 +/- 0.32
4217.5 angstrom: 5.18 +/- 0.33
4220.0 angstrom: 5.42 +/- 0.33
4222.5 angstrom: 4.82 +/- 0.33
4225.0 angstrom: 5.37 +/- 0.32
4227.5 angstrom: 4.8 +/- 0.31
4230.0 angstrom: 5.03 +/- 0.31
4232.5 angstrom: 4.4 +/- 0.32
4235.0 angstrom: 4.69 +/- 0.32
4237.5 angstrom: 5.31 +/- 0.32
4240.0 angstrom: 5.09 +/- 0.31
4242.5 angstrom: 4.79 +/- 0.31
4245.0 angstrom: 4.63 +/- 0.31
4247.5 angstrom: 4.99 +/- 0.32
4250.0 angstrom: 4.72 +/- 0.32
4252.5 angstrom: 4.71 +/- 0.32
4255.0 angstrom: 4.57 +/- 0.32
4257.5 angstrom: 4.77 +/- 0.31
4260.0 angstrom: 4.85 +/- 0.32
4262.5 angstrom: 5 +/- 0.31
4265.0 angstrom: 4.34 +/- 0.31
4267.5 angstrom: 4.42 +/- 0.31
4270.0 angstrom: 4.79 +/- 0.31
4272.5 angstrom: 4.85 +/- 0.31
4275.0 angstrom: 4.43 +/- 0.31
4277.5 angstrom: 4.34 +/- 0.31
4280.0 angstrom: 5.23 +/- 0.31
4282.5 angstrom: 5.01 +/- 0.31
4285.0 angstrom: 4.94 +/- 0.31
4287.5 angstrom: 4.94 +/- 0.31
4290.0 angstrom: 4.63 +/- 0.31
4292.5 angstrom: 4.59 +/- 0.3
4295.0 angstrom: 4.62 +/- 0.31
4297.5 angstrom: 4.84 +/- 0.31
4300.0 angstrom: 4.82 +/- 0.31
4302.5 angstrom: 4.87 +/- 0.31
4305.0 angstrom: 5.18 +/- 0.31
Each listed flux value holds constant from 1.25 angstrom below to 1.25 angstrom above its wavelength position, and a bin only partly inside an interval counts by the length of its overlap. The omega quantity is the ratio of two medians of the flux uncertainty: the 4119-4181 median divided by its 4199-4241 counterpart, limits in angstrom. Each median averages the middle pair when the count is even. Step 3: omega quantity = 1.12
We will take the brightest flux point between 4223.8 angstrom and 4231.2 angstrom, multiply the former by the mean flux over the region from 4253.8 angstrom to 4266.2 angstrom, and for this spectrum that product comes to 25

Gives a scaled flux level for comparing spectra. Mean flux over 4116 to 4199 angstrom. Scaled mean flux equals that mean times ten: 62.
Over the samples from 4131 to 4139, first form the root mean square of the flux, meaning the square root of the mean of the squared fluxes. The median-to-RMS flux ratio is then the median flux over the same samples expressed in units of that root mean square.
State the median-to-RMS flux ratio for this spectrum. 1.00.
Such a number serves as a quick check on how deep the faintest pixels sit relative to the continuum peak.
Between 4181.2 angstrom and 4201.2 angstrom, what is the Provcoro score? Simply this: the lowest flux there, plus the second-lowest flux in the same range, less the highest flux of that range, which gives 3.75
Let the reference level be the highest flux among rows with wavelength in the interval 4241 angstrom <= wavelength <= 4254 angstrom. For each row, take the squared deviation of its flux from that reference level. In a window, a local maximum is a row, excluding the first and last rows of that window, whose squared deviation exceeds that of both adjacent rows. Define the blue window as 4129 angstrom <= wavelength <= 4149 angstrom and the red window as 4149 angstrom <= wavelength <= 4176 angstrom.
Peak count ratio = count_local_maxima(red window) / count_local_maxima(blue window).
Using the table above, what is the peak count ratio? 2.0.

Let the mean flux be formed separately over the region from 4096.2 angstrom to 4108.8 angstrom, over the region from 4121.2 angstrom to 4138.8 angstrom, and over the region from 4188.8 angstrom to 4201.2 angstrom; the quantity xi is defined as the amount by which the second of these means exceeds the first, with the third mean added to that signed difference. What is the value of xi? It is 4.4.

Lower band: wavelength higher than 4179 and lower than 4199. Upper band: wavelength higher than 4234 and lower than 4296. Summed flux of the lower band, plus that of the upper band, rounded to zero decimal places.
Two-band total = 162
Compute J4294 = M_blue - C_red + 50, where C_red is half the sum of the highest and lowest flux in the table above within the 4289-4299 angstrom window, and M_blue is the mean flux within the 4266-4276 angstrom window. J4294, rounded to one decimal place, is 49.9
